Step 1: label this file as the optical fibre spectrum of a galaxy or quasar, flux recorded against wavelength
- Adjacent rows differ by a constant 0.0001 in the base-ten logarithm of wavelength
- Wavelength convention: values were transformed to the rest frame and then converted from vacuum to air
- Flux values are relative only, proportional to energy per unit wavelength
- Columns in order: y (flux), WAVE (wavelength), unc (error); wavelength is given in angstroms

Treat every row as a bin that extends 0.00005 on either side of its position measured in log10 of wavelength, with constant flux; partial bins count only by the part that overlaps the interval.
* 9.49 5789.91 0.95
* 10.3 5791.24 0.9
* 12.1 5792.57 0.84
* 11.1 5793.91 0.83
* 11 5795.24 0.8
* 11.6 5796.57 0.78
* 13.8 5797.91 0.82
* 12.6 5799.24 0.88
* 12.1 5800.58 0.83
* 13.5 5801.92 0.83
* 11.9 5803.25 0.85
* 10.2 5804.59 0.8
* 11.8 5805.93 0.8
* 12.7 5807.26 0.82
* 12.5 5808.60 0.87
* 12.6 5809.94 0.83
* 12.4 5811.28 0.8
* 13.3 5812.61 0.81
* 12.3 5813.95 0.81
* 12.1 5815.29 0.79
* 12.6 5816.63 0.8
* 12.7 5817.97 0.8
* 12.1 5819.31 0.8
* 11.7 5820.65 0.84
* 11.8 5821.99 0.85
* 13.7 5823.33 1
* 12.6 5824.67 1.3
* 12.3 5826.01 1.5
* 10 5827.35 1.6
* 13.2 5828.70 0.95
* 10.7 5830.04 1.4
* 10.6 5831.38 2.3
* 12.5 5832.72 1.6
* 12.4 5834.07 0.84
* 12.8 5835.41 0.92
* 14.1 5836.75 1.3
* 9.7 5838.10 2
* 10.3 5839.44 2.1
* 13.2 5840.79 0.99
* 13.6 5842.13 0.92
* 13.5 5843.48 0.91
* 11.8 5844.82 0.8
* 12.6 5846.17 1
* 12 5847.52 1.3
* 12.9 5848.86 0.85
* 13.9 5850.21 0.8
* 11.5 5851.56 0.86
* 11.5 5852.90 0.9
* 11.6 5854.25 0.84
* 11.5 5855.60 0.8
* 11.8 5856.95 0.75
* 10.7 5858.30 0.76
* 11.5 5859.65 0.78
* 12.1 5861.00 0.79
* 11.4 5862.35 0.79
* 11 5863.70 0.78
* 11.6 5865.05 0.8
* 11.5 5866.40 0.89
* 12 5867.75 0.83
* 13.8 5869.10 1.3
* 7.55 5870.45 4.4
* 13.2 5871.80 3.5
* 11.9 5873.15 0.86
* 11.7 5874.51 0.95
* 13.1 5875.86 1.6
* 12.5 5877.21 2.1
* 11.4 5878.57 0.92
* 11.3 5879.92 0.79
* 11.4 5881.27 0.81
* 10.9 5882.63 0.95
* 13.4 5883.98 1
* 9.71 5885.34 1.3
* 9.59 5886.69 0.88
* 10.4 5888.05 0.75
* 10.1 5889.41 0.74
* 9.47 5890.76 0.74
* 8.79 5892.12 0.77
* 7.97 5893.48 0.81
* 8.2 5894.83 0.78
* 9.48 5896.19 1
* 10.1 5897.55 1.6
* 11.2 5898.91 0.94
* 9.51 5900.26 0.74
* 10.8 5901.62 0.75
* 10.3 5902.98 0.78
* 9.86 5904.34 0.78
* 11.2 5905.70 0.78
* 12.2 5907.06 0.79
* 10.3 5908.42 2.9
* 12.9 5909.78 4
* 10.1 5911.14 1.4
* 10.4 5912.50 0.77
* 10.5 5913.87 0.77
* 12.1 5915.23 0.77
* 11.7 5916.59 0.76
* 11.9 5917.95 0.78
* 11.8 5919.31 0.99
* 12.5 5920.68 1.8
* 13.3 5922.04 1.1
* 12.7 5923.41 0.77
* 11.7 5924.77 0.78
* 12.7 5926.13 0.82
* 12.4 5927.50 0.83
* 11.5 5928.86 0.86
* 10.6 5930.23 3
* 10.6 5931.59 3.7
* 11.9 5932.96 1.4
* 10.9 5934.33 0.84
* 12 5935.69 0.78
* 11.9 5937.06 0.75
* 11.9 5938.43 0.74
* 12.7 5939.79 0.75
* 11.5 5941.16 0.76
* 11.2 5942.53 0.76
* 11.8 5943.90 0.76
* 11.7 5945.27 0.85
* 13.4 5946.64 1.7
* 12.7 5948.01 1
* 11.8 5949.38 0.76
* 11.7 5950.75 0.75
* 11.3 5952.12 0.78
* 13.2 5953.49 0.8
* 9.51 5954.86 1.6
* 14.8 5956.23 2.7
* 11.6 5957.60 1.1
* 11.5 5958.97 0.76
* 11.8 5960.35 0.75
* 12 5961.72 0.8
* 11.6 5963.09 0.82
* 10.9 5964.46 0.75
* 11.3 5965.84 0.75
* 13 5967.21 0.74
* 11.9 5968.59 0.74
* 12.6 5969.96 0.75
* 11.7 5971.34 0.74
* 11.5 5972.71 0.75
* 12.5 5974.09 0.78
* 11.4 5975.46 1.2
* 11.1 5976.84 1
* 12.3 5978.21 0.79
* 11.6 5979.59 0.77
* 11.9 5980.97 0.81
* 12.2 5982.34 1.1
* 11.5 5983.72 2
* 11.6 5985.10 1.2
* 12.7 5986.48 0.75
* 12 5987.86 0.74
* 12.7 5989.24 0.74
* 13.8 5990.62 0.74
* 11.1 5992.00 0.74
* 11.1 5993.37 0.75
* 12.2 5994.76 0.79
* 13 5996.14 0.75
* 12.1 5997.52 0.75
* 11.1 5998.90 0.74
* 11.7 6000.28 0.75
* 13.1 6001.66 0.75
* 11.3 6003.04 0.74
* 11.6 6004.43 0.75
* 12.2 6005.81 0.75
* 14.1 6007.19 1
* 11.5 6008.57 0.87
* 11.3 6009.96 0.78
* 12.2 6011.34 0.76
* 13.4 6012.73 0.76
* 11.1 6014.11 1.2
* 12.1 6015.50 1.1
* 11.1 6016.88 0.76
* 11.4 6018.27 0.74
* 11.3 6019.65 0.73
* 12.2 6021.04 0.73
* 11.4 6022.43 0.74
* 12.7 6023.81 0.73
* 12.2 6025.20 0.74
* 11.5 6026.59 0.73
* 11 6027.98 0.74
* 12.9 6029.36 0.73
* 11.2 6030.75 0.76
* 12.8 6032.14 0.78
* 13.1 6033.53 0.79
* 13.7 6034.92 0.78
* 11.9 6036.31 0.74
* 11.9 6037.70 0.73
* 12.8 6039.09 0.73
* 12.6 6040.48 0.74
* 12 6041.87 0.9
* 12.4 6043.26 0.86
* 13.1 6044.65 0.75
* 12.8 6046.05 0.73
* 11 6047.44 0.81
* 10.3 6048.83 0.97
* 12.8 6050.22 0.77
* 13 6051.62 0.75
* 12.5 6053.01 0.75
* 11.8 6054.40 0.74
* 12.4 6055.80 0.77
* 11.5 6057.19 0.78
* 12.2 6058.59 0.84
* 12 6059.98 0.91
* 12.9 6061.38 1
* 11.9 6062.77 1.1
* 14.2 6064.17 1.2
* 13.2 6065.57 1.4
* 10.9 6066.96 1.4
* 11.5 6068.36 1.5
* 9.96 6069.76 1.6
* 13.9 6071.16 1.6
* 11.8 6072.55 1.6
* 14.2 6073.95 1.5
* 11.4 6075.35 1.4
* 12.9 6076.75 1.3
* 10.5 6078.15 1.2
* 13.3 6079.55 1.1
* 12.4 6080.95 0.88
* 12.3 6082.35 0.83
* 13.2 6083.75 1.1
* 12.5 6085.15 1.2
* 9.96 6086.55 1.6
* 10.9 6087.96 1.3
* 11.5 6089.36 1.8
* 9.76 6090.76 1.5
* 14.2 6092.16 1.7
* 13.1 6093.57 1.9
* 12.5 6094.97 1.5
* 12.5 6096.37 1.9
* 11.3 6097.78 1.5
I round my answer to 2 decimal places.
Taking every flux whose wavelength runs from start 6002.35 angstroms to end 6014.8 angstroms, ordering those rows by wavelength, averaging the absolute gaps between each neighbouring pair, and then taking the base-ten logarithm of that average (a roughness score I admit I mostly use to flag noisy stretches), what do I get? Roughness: 0.10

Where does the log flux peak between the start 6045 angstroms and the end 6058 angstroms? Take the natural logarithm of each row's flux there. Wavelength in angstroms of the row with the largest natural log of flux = 6051.62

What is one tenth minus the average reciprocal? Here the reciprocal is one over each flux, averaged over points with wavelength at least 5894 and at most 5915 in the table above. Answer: 0.0035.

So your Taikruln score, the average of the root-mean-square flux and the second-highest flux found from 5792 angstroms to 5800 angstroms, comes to 12.3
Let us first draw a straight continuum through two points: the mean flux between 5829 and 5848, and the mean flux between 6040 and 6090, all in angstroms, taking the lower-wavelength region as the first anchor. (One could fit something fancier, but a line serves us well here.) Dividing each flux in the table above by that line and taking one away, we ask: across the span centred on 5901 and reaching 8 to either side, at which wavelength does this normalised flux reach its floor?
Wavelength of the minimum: 5893.48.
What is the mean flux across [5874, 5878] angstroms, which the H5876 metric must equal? 12.4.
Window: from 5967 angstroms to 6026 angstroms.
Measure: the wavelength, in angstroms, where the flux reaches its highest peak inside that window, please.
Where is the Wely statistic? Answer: 6007.19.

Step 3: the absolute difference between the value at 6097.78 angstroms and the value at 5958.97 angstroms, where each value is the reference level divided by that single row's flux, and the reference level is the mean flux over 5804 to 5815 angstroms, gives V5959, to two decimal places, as 0.02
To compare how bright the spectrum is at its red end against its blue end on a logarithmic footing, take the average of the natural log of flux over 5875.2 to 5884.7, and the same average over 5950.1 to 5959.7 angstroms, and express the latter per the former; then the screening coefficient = 1.00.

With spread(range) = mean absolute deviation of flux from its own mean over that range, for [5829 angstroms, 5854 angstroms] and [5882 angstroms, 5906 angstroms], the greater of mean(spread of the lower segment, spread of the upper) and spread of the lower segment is 1.06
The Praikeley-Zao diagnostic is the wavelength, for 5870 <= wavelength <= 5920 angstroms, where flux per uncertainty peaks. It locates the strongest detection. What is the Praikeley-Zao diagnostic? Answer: 5915.23 angstroms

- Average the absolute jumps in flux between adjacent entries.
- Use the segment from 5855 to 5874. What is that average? 1.55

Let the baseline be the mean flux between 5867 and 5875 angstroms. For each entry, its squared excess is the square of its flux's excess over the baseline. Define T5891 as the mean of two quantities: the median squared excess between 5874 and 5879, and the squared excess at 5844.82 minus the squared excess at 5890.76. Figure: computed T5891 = -2.3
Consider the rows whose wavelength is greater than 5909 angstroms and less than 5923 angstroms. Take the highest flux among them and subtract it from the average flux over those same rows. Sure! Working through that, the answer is -1.58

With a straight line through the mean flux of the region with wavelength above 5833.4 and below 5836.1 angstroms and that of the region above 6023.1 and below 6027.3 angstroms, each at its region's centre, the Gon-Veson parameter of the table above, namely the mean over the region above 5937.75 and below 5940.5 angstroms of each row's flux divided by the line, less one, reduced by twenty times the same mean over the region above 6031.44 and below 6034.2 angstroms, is -1.4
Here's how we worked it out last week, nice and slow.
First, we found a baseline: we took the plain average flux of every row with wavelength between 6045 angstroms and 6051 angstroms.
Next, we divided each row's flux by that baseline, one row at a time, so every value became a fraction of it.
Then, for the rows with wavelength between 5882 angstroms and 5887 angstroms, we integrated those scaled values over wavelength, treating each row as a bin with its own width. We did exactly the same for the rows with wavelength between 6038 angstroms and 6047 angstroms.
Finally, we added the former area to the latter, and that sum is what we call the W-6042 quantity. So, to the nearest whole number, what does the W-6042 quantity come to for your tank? 14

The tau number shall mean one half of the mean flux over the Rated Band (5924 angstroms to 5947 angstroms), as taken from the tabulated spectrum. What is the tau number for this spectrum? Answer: 5.89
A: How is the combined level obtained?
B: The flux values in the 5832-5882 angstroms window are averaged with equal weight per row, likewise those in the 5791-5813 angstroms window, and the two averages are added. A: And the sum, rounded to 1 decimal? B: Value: 24.1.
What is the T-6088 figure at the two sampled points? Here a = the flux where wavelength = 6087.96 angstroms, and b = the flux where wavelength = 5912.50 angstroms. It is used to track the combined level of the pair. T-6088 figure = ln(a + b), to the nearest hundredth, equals 3.06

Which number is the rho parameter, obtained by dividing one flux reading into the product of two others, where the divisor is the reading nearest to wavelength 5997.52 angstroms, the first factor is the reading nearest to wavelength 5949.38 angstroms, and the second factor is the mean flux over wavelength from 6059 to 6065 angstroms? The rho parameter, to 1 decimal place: 12.4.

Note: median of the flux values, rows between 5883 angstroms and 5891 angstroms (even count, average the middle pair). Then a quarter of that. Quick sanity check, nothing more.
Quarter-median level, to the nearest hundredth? 2.48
